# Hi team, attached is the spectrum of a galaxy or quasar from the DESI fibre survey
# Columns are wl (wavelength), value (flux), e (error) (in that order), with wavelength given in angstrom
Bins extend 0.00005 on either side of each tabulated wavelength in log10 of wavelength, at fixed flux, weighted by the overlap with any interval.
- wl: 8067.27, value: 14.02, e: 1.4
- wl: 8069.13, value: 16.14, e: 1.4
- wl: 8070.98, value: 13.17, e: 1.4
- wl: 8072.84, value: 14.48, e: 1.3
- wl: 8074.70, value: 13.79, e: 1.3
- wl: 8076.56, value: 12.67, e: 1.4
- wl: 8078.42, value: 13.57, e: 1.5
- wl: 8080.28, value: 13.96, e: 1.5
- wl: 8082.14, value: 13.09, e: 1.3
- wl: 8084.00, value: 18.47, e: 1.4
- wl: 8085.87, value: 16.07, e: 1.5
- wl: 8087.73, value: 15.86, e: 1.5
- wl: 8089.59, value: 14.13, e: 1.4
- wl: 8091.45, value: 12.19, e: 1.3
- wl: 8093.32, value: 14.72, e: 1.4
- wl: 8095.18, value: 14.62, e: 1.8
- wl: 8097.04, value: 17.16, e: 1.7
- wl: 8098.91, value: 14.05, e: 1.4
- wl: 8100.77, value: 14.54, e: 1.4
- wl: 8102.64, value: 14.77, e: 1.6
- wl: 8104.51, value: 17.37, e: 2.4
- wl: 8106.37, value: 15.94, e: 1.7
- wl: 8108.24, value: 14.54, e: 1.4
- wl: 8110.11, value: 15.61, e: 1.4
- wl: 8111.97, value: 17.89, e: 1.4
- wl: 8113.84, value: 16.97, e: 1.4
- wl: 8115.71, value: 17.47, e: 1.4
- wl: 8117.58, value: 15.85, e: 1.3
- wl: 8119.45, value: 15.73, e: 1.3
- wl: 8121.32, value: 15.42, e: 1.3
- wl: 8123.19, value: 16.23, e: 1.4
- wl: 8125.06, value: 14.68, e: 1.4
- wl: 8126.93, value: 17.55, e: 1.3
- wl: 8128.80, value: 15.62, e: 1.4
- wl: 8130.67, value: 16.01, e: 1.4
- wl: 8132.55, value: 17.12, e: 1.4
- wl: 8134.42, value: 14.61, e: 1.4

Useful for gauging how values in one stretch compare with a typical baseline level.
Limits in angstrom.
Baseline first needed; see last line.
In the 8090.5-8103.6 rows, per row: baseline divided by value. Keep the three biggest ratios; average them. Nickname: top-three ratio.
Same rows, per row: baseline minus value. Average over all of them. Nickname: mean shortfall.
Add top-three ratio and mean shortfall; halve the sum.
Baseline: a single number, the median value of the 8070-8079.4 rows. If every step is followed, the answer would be 0.0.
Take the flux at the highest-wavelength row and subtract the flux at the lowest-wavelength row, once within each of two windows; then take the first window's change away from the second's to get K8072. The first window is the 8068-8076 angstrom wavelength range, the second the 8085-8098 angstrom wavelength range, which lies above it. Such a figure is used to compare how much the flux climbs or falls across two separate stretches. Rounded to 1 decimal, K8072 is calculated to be 3.4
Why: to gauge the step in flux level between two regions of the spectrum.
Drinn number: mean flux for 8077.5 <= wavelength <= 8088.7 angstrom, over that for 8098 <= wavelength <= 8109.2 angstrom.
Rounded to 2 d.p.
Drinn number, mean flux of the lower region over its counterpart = 1.00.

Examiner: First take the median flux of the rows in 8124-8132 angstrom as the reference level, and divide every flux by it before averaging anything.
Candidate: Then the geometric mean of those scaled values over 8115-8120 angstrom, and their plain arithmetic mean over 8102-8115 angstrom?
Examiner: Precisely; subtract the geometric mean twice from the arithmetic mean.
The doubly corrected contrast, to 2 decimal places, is -1.04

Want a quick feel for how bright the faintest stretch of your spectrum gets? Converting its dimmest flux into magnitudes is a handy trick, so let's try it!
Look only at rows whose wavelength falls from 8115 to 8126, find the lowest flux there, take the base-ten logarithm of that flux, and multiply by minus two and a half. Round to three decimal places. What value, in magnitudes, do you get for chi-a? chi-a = -2.917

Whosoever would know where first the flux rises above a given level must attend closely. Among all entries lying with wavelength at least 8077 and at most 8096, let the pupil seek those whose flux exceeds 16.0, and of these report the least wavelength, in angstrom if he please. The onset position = 8084.00 angstrom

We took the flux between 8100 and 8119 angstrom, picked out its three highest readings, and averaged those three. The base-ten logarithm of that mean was 1.24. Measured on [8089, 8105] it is 1.22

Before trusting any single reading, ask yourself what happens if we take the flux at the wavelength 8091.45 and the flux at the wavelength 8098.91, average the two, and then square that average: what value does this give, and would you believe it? 172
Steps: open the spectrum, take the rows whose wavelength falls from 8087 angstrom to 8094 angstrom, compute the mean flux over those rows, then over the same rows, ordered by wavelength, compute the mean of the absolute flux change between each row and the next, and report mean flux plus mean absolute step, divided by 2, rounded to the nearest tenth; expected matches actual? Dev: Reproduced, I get 8.1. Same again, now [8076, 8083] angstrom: 7.0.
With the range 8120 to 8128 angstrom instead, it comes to 8.9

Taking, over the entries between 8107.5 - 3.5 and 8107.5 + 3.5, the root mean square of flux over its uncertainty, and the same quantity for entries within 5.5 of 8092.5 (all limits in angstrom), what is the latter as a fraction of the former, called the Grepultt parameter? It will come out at 1.02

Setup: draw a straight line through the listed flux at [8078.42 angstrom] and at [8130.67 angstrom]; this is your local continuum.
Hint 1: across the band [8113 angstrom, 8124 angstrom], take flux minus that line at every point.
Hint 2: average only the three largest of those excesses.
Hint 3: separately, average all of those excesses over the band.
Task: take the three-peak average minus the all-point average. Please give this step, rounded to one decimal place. 0.7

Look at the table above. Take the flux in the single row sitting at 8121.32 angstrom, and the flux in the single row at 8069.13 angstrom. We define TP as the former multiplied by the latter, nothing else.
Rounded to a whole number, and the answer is 249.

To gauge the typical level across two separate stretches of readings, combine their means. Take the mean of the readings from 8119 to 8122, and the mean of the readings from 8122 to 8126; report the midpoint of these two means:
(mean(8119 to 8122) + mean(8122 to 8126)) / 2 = 15.5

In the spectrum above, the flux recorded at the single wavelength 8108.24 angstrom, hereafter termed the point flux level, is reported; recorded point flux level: 14.54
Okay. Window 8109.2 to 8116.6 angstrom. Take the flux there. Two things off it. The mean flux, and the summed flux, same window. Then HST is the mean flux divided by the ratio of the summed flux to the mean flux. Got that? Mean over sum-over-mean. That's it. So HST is 4.25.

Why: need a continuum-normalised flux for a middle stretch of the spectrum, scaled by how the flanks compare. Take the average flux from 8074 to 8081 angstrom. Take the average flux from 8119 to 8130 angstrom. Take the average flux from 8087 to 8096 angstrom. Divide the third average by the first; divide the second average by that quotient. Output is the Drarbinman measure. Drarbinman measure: 15.0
